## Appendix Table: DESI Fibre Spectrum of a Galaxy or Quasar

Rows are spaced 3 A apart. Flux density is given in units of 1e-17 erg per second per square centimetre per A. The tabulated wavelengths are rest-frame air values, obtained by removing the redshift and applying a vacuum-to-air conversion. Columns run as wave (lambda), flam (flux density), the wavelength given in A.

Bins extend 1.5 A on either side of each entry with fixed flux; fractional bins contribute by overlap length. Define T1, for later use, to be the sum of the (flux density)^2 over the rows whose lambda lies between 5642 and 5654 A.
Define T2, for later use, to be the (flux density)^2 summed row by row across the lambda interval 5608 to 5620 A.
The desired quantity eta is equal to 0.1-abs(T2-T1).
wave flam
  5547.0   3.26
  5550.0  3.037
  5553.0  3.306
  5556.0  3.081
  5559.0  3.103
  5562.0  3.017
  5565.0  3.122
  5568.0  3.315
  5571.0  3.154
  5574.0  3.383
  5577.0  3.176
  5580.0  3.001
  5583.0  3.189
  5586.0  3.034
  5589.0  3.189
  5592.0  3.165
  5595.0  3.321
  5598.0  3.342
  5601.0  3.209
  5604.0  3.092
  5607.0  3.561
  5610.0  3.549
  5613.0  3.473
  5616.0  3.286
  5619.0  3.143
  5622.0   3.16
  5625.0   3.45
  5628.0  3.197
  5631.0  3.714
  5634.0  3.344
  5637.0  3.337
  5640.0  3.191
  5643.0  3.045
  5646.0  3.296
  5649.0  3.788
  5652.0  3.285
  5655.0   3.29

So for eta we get 0.0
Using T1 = 45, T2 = 45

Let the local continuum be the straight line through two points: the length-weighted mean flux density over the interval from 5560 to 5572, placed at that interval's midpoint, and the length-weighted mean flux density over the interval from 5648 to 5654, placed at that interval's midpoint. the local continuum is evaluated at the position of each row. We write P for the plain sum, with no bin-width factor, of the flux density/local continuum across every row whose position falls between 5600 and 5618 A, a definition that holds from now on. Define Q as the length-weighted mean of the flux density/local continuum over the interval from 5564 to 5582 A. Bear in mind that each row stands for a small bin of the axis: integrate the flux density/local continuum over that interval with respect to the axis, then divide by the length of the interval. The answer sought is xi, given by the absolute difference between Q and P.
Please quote 5.07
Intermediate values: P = 6.07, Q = 1.00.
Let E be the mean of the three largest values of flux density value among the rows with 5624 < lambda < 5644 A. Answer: 3.50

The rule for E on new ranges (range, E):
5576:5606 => 3.29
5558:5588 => 3.30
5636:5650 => 3.47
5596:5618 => 3.53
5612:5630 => 3.40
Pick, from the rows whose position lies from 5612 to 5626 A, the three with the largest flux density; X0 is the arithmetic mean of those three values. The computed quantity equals 3.40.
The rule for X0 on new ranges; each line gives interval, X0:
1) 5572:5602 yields 3.35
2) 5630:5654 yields 3.62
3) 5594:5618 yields 3.53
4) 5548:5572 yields 3.26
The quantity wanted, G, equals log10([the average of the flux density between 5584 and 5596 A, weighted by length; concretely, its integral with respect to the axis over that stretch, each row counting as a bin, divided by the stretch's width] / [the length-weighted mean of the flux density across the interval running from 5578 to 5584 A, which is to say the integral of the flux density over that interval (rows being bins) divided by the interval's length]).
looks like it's 0.01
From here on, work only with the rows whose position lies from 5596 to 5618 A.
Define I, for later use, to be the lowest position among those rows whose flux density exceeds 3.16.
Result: 5598.0 A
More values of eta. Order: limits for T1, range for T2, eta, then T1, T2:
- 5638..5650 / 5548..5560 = -5.3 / 45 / 39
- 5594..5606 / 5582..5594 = -2.4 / 42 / 40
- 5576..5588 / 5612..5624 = -4.2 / 38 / 43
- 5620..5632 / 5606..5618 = -2.1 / 46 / 48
